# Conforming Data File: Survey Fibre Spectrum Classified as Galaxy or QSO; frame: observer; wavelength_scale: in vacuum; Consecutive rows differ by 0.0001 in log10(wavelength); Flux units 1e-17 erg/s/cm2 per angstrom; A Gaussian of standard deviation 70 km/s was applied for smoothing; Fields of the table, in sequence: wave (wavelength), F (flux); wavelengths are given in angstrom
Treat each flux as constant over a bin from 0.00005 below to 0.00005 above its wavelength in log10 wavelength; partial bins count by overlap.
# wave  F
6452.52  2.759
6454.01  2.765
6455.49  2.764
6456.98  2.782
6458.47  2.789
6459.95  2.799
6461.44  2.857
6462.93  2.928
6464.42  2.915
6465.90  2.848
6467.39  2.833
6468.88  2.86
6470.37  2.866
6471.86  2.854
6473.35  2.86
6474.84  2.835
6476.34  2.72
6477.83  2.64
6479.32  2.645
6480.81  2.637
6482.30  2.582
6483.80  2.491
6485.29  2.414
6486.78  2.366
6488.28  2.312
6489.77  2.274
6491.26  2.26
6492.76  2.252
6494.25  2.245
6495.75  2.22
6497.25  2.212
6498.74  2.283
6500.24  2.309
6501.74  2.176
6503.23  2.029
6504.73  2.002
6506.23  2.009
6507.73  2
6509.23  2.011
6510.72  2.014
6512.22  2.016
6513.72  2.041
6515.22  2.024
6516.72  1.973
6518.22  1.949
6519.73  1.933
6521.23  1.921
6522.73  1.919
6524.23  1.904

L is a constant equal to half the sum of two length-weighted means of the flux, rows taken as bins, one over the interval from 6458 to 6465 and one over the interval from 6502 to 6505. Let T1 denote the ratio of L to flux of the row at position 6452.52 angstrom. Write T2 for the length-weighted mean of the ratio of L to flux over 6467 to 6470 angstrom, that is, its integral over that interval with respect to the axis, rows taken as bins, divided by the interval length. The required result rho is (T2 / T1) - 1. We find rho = -0.03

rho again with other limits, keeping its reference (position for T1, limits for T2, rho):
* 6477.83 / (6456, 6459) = -0.05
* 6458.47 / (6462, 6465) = -0.05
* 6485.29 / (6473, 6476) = -0.15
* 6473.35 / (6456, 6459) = 0.03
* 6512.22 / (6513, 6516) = -0.01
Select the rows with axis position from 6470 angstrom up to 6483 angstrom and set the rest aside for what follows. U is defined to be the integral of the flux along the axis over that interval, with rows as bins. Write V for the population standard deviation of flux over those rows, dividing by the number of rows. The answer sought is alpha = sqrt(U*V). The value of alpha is 1.97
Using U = 36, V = 0.109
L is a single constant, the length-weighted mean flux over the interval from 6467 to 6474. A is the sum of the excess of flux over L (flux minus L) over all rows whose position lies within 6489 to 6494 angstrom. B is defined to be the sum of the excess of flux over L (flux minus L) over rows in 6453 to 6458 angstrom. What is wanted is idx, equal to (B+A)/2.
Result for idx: -1.0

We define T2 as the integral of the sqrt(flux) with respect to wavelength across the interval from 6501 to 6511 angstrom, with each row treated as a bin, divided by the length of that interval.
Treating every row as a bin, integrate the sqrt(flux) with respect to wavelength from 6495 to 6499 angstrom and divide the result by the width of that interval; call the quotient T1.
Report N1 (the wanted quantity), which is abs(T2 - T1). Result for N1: 0.07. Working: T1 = 1.49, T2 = 1.43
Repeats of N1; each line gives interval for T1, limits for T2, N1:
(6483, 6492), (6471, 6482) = 0.12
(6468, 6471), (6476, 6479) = 0.06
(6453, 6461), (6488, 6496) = 0.16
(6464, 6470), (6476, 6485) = 0.08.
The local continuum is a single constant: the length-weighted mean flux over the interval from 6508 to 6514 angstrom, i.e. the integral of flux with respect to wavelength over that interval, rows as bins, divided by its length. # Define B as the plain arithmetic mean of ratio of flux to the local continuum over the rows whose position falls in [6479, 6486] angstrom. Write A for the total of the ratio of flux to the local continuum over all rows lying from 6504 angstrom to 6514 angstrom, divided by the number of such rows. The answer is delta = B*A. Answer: 1.26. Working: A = 1.00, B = 1.26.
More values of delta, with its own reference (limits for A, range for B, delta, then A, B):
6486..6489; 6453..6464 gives 1.61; 1.16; 1.39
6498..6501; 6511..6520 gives 1.12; 1.14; 0.99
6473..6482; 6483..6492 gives 1.57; 1.35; 1.17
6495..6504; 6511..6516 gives 1.10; 1.09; 1.00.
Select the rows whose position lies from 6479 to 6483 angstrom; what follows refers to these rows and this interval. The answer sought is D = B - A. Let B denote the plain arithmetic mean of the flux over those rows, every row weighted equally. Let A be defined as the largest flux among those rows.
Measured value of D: -0.024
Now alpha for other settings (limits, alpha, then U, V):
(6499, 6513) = 1.71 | 29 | 0.101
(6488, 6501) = 0.99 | 29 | 0.033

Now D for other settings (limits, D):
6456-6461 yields -0.009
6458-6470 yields -0.074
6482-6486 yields -0.086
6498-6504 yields -0.110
